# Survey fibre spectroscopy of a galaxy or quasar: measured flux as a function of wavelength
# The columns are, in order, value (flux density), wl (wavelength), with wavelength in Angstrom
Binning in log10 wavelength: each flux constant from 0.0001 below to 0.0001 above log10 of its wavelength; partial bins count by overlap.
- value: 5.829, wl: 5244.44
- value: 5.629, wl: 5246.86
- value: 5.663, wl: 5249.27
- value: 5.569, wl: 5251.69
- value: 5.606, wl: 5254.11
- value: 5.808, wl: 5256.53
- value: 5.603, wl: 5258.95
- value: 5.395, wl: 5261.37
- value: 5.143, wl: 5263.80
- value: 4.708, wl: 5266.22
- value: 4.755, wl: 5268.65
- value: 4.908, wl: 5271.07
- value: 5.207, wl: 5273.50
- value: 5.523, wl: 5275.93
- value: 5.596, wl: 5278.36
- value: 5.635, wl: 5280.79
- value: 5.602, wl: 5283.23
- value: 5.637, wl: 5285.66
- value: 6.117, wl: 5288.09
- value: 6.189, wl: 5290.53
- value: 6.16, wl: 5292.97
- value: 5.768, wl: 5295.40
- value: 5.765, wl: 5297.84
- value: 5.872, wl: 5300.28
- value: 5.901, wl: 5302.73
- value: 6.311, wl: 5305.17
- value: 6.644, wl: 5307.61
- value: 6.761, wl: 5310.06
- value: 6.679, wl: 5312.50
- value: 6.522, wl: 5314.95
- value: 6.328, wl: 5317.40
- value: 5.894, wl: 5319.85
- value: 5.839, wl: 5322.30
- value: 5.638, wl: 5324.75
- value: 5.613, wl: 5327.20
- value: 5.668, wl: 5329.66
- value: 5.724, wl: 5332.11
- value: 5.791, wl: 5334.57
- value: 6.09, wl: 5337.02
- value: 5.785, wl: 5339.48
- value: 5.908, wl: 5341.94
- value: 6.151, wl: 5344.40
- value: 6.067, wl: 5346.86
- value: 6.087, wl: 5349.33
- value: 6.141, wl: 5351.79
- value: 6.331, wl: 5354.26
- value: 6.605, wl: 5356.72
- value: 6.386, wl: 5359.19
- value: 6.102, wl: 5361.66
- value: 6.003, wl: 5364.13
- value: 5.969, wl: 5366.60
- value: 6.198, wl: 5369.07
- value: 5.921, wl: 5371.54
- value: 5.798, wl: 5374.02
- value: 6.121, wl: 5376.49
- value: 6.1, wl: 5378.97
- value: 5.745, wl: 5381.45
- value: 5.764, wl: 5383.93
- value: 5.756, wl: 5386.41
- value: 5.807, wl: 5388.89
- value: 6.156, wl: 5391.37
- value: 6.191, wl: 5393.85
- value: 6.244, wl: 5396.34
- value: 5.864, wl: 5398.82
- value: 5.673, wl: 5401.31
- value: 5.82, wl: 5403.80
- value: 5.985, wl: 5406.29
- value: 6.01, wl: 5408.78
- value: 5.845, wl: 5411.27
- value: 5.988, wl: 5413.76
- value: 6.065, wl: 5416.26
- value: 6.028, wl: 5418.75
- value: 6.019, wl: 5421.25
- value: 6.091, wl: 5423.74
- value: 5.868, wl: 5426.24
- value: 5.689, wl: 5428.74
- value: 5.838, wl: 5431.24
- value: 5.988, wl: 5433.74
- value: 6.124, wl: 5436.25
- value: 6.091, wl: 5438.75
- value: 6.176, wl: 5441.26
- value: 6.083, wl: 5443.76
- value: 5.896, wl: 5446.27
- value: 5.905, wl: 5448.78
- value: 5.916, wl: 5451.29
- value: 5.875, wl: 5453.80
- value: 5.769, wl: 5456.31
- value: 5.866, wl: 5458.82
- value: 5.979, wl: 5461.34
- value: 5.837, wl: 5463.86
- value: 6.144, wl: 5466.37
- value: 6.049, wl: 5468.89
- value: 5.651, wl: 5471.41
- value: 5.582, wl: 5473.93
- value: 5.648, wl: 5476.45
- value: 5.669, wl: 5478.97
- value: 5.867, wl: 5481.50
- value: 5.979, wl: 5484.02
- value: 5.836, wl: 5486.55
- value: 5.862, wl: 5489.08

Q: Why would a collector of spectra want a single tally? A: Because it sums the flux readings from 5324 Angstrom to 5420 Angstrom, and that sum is 233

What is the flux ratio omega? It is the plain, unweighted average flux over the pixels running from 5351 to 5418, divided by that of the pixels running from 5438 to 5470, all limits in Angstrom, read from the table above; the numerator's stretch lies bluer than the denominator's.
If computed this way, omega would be 1.01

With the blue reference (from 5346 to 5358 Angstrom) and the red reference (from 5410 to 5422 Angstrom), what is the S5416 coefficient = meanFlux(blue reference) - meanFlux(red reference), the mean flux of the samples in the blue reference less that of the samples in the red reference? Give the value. 0.26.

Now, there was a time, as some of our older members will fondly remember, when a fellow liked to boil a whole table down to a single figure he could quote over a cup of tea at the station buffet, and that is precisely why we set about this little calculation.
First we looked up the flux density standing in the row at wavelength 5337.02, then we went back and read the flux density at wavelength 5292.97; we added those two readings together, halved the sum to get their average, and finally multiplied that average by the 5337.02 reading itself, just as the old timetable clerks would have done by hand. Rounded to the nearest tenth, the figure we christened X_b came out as 37.3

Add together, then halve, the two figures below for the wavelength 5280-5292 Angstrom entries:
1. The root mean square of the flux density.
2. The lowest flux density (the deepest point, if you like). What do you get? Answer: 5.72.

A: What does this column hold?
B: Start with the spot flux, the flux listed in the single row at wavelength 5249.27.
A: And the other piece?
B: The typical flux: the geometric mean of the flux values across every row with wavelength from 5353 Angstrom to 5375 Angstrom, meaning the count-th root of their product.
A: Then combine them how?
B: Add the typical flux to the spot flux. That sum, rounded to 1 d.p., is 11.8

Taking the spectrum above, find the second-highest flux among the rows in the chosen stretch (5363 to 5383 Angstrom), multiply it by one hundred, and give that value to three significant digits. 612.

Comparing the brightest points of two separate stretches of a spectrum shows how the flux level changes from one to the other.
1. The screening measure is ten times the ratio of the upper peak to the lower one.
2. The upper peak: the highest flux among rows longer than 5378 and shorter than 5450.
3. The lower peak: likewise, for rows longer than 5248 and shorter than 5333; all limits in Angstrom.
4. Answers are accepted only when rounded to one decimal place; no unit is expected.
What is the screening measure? 9.2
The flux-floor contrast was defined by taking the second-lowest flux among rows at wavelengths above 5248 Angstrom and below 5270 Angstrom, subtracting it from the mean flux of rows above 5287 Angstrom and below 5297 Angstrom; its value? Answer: 1.3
